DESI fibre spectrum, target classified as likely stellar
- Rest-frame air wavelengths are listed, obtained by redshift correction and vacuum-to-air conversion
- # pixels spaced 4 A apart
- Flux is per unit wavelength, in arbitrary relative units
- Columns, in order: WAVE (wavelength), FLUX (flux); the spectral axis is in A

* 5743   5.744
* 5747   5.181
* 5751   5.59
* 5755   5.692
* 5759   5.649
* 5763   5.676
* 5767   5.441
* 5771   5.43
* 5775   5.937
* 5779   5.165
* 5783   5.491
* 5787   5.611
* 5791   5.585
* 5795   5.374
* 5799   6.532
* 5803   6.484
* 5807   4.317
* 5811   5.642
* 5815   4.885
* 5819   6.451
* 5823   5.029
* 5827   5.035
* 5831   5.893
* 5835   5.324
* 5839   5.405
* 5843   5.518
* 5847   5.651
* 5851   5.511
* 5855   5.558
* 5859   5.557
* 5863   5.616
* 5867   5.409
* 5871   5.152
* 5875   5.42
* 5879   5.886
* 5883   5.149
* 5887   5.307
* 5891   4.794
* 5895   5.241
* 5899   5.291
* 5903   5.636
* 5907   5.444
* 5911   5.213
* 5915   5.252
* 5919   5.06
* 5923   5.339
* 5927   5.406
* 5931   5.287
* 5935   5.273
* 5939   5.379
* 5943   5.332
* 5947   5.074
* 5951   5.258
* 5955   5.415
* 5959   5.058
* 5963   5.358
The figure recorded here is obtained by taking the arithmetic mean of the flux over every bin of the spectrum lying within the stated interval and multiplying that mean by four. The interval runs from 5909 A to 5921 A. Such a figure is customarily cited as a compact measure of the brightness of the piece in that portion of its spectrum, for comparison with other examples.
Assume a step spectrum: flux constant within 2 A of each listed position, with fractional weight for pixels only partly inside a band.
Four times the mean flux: 20.70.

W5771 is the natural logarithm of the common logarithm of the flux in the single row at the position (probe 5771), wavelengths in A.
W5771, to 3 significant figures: -0.308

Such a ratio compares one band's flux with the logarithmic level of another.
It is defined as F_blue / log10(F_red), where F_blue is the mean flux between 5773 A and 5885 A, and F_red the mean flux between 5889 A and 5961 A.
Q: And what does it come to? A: 7.65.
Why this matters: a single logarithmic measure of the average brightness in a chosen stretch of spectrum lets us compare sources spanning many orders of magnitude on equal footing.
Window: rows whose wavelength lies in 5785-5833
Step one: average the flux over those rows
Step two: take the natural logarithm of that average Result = 1.72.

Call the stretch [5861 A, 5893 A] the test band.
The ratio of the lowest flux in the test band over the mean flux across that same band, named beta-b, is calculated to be 0.90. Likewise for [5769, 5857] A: 0.78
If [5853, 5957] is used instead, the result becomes 0.90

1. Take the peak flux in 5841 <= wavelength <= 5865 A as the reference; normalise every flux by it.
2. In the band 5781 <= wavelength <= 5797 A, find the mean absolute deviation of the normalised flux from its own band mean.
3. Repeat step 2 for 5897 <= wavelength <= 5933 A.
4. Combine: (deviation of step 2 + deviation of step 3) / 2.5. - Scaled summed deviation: 0.014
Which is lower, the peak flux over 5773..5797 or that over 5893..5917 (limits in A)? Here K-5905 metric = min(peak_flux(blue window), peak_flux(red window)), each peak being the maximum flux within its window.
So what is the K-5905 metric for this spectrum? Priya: 5.64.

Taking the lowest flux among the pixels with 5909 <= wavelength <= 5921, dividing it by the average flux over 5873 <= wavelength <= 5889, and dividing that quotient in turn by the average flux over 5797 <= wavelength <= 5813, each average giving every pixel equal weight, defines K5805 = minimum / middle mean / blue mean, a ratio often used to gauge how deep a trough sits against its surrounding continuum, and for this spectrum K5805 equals 0.162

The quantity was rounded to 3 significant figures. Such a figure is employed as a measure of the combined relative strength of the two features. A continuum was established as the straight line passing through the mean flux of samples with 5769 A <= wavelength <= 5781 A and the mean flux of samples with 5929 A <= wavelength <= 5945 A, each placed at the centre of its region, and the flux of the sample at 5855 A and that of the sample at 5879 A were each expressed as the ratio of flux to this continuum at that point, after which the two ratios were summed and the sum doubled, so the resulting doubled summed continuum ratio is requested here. 4.24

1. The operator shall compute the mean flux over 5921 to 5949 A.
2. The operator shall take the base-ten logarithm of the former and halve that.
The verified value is 0.362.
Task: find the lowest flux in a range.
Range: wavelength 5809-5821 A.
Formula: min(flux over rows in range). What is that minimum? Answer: 4.885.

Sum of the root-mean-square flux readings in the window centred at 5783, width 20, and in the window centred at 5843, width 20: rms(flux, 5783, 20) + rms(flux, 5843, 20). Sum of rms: 11.0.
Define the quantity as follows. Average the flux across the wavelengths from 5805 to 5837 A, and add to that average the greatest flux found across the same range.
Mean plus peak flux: 11.8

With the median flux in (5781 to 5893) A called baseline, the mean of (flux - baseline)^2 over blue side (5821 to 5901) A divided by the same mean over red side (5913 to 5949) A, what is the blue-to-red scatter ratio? 1.3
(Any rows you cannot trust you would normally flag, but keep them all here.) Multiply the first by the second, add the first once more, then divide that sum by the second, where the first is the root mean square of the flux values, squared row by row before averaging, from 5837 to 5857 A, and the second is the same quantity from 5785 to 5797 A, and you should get 6.5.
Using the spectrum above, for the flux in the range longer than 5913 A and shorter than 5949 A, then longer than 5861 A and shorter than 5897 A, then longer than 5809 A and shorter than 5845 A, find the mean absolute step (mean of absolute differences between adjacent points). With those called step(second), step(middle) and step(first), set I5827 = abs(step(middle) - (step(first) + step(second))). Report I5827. 0.43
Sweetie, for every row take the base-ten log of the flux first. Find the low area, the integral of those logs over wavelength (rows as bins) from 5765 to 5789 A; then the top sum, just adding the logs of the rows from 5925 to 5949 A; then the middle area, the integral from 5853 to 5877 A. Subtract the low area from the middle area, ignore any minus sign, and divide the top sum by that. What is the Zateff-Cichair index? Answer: 39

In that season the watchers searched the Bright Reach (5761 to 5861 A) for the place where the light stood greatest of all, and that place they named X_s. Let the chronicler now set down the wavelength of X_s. 5799 A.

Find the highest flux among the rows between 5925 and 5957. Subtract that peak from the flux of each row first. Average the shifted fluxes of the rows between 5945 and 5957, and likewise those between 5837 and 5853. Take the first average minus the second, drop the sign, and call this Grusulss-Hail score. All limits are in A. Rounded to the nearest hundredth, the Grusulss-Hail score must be 0.27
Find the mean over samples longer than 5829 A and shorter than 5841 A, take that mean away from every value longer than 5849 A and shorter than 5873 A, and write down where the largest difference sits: 5863 A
